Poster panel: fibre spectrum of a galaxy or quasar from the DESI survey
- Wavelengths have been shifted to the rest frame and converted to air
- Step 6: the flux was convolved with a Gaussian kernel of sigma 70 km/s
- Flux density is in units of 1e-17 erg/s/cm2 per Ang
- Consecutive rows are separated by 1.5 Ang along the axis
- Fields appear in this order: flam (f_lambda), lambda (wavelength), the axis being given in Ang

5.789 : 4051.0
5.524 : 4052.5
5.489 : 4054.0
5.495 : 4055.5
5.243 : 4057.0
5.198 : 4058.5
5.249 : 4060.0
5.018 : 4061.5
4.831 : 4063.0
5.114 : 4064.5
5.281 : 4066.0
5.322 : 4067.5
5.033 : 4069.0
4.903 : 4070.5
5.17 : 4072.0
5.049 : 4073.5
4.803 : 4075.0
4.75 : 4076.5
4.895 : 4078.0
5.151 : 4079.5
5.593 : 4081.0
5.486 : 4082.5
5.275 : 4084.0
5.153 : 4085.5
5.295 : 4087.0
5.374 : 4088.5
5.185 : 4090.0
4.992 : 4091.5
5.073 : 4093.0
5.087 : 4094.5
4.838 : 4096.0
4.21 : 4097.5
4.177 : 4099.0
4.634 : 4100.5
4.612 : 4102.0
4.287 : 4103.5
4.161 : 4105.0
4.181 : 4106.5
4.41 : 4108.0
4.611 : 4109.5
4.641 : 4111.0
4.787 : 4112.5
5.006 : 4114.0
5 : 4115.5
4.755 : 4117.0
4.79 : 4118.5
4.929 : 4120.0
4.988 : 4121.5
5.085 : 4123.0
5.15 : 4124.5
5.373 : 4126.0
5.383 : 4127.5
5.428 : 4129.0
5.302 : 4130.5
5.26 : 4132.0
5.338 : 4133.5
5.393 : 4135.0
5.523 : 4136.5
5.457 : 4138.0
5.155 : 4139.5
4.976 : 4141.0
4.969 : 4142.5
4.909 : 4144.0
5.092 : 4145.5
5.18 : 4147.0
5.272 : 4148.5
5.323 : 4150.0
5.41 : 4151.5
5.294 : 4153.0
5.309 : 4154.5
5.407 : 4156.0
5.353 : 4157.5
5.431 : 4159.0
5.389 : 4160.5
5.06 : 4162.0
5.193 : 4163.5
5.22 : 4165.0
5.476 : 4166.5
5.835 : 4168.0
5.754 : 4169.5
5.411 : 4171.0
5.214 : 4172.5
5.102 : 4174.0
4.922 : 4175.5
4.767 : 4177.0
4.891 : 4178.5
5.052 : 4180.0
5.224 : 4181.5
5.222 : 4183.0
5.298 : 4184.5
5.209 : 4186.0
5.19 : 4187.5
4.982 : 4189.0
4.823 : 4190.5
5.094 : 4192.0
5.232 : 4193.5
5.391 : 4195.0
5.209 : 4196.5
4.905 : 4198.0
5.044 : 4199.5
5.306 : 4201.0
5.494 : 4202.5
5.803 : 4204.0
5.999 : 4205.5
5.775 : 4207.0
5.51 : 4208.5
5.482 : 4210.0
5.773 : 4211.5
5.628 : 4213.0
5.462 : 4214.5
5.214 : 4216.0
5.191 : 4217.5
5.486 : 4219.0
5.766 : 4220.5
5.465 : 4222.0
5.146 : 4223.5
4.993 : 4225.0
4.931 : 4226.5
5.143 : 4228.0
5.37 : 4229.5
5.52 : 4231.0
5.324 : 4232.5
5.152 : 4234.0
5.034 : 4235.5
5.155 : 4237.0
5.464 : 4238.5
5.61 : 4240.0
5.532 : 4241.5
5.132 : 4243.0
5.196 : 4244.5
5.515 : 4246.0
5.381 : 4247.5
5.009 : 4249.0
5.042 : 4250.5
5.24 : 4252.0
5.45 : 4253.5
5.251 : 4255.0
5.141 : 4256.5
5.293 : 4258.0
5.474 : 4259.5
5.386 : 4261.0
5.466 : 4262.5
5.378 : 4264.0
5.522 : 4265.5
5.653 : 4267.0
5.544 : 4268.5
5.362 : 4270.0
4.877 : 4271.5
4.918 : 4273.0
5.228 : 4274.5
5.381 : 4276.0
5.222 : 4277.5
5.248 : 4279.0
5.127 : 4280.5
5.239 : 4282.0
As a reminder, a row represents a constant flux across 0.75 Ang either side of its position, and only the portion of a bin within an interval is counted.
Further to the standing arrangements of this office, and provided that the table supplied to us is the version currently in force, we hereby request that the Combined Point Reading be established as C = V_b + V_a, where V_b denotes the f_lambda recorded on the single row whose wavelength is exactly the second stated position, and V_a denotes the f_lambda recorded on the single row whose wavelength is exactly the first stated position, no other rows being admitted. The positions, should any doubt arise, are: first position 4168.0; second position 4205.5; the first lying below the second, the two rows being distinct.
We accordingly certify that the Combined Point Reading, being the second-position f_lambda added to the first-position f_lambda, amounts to 11.8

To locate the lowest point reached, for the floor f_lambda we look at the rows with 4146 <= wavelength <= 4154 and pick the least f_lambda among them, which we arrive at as 5.18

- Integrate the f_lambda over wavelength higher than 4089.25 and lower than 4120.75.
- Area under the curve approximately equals 148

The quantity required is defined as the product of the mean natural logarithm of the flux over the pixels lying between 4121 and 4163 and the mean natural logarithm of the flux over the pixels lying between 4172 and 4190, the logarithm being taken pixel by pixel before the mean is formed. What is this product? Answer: 2.70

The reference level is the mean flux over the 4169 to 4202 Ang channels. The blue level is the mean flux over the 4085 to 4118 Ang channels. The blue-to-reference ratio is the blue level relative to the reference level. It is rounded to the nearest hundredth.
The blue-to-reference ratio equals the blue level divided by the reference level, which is 0.92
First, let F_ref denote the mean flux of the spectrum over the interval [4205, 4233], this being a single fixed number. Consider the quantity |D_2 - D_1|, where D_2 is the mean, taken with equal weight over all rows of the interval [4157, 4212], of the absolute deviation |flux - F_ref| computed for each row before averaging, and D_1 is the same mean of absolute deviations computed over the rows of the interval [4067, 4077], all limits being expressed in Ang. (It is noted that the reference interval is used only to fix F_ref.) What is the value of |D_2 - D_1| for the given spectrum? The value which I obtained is 0.15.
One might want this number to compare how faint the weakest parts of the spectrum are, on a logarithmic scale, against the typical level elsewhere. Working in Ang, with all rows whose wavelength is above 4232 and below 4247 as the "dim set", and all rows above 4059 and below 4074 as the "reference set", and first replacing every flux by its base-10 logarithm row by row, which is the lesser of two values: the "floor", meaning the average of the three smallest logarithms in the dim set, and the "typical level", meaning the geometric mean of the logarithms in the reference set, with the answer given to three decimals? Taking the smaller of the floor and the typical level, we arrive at 0.707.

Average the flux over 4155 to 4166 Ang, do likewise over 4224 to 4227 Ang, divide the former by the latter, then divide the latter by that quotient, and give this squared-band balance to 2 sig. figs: 4.7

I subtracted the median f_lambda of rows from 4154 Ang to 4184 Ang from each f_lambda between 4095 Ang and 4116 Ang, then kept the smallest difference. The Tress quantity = -1.1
